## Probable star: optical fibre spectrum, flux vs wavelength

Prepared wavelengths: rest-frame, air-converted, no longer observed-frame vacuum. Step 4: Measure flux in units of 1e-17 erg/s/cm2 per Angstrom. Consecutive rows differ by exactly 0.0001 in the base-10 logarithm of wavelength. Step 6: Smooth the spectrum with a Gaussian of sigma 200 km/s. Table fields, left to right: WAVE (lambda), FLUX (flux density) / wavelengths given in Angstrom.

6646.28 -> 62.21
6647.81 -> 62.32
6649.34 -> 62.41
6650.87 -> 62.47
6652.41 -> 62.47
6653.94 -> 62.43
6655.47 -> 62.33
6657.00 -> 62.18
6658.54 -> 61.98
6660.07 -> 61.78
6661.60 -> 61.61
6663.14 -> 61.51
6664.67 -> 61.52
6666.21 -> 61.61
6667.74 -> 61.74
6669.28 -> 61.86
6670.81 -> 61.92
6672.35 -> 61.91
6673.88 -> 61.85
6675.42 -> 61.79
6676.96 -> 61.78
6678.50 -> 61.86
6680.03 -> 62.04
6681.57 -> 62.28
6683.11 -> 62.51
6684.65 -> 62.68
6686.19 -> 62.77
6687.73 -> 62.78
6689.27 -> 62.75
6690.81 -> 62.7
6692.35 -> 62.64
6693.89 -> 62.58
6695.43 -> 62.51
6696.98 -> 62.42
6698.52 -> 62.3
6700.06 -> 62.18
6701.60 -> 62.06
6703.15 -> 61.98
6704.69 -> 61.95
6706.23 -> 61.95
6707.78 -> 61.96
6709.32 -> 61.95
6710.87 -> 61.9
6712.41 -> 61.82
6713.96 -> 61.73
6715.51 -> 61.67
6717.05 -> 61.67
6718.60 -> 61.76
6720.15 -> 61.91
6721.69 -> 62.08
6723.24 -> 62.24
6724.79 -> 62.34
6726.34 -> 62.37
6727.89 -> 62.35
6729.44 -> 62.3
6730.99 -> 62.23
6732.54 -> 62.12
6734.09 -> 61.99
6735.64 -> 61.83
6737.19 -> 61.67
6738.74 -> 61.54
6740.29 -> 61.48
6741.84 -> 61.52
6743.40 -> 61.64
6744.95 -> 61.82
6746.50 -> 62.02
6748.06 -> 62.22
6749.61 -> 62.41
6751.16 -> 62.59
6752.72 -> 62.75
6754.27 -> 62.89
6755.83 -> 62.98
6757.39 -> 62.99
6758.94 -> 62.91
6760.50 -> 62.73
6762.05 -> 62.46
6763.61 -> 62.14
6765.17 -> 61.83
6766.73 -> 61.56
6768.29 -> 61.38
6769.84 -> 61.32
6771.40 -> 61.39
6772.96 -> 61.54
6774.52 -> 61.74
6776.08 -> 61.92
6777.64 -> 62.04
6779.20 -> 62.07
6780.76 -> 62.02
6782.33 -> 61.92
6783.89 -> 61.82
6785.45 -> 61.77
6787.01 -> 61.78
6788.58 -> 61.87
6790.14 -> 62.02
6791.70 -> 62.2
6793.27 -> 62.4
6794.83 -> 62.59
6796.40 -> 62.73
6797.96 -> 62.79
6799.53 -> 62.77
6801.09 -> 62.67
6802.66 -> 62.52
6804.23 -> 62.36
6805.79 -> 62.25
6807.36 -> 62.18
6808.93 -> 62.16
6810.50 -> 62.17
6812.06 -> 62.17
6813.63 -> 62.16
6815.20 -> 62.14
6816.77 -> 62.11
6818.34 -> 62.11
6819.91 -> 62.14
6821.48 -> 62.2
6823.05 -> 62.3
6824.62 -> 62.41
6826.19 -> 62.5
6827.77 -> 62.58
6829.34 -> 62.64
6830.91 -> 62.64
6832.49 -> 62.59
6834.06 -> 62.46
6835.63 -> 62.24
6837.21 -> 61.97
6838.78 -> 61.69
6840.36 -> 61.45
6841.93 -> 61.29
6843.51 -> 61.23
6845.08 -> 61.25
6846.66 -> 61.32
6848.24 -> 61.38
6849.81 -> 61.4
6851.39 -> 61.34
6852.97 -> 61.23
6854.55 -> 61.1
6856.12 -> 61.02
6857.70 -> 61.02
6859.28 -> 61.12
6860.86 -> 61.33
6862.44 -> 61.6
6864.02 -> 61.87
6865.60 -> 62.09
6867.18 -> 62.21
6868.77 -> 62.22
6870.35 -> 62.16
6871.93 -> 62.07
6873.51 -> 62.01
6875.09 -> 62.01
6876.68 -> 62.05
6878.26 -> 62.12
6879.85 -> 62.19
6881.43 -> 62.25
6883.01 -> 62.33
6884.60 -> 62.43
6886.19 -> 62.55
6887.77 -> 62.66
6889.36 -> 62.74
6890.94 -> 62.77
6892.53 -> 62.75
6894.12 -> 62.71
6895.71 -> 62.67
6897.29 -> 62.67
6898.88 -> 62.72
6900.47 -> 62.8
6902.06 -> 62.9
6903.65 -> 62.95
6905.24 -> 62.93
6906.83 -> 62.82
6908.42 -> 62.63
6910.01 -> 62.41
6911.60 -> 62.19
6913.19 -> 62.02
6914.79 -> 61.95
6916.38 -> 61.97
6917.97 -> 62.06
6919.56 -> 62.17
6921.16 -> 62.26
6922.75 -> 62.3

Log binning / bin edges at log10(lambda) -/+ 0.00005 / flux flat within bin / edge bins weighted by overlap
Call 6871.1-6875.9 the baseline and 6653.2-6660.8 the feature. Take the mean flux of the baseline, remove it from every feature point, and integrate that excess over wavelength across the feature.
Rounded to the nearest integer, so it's 1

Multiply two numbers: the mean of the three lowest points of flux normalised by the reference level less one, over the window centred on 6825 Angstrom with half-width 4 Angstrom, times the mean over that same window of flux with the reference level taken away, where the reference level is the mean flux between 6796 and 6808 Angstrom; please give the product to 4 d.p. 0.0005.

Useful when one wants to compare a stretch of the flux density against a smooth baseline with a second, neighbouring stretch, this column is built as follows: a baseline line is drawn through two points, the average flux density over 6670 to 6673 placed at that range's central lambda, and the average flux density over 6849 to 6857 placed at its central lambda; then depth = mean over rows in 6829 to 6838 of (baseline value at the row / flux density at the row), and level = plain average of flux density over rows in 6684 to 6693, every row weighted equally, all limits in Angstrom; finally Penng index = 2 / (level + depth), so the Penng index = 0.0314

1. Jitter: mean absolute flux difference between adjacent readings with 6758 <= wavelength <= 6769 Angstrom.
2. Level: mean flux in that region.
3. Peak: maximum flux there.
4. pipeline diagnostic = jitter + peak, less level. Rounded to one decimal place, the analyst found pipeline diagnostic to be 1.0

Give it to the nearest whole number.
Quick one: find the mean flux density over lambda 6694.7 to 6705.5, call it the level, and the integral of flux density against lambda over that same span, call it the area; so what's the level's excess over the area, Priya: -610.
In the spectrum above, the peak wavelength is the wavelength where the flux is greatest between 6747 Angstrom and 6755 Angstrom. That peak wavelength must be 6754.27 Angstrom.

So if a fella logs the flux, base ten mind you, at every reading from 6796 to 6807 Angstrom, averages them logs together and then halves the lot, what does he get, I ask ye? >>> 0.898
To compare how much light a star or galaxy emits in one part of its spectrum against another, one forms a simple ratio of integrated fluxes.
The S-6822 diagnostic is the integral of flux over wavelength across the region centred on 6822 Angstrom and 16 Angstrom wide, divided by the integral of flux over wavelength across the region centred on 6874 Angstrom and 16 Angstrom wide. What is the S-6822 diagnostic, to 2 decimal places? 1.00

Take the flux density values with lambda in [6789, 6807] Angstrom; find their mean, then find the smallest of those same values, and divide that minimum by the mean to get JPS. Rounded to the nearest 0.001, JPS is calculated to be 0.993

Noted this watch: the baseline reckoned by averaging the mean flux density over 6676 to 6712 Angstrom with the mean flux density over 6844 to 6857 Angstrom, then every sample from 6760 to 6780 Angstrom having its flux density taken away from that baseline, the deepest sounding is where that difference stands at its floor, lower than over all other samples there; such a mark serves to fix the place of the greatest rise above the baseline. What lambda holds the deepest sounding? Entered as 6760.50 Angstrom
